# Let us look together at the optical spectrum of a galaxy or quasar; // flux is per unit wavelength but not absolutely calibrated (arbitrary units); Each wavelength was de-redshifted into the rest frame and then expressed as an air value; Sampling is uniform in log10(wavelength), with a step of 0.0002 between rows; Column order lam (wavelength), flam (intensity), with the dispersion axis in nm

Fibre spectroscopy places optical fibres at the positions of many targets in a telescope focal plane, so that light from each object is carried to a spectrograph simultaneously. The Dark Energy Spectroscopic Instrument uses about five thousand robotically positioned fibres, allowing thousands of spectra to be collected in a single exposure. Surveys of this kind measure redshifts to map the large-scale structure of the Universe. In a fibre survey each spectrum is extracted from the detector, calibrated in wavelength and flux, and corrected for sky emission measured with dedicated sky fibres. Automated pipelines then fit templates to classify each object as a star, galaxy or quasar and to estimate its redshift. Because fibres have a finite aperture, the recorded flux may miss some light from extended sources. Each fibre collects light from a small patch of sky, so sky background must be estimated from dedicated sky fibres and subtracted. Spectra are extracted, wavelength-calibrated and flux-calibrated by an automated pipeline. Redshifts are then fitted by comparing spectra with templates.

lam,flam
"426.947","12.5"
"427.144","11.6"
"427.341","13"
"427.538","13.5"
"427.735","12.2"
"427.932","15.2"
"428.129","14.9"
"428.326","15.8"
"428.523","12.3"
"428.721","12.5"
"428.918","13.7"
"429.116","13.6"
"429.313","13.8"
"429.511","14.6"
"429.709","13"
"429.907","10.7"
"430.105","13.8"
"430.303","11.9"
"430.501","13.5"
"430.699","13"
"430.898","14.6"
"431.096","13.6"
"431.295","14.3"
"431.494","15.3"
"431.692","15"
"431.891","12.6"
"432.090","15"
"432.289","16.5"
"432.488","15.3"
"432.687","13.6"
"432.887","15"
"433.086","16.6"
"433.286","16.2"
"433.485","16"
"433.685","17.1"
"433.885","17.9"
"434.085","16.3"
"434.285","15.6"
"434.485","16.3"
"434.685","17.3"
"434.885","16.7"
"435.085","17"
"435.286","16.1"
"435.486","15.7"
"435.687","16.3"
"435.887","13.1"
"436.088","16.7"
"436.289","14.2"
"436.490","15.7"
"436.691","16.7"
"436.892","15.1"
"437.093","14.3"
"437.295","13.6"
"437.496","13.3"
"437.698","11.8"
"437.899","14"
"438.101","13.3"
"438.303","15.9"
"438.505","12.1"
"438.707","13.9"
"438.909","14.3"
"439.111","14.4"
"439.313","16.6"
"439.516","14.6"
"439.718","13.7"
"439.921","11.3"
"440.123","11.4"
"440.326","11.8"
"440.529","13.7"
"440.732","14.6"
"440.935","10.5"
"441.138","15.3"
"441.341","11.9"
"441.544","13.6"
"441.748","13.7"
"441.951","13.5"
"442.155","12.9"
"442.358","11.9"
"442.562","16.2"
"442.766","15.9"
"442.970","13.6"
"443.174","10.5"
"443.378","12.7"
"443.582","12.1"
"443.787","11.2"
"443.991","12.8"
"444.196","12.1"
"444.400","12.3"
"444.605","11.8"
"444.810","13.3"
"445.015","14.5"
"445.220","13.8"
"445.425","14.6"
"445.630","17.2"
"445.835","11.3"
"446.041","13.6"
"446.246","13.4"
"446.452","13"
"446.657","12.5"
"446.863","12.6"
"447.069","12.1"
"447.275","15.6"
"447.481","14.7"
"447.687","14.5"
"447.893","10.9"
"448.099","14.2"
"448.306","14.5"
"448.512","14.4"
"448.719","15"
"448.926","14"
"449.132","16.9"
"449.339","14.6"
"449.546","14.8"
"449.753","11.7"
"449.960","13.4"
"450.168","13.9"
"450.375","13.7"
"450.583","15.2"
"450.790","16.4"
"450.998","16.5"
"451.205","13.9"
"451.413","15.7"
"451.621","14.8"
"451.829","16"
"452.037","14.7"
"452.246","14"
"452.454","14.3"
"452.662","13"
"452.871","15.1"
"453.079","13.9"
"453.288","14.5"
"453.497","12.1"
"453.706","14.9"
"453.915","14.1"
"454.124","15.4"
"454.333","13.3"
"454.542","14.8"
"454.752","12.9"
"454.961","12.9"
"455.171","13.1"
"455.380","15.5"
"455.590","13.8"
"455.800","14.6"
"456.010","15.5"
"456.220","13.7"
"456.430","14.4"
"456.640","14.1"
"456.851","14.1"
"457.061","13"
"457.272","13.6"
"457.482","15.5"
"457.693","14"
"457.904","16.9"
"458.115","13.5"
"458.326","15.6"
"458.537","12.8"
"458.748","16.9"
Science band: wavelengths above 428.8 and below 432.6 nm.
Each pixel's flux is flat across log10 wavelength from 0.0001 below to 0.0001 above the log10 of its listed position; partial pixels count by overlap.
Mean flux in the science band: 13.9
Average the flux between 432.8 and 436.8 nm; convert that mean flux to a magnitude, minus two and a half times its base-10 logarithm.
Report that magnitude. -3.019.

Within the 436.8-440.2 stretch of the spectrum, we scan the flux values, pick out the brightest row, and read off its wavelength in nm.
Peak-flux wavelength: 439.313 nm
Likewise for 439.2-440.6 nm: 439.313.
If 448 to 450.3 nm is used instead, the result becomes 449.132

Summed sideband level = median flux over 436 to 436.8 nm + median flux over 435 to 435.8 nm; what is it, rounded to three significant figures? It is 32.4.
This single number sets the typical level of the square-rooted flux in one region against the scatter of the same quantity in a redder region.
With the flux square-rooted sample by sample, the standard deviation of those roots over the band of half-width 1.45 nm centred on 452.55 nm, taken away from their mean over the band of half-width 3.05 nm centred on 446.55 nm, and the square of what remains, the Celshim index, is 12.6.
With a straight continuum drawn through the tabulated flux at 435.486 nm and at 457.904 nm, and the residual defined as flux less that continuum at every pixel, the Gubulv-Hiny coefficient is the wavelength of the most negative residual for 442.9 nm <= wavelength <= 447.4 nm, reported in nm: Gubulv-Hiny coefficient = 443.174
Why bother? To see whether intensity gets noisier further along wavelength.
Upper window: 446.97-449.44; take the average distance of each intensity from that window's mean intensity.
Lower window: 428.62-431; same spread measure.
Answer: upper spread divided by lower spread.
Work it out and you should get 1.18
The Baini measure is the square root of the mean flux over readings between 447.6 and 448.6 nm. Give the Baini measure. 3.70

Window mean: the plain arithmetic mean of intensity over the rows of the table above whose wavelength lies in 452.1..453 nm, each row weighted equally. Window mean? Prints 14.1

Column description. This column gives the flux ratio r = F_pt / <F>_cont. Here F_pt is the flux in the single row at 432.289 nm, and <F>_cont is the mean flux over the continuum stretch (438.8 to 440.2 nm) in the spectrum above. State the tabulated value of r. 1.20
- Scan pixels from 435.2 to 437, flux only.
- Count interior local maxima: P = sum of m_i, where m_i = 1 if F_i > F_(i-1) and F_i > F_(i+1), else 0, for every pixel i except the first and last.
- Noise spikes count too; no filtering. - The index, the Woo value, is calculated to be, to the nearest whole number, 3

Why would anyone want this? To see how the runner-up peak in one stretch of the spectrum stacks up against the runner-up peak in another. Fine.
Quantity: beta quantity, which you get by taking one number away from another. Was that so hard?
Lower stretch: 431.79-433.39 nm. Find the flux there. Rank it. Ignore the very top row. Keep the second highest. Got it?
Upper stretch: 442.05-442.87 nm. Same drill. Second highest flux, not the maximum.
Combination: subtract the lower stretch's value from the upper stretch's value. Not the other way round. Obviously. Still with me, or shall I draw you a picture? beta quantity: -0.6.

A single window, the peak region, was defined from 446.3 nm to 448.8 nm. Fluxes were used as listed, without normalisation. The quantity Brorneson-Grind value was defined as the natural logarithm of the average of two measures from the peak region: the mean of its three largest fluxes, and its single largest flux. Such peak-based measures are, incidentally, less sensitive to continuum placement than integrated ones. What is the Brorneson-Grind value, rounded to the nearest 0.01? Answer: 2.73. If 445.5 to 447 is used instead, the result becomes 2.77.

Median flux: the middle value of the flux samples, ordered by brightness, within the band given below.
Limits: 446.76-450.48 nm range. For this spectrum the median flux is 14.3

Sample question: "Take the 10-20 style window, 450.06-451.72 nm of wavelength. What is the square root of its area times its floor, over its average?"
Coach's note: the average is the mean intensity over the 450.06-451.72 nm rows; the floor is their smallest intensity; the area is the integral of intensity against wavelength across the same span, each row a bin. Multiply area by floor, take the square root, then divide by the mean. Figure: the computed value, 1.23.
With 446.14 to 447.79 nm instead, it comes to 1.21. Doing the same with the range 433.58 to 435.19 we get 1.22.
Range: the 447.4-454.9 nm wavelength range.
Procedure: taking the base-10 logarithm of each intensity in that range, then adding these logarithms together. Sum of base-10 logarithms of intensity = 41.6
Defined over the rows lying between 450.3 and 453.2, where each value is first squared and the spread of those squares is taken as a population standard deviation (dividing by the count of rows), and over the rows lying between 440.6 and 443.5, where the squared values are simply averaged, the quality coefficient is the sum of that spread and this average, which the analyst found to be 212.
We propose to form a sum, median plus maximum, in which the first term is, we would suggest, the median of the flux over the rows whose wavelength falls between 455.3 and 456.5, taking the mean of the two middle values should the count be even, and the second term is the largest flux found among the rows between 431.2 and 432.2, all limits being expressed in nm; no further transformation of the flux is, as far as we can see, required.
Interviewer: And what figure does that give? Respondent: 29.8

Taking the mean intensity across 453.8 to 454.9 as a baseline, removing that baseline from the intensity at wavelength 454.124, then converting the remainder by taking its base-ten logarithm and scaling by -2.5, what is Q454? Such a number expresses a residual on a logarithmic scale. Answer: -0.3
